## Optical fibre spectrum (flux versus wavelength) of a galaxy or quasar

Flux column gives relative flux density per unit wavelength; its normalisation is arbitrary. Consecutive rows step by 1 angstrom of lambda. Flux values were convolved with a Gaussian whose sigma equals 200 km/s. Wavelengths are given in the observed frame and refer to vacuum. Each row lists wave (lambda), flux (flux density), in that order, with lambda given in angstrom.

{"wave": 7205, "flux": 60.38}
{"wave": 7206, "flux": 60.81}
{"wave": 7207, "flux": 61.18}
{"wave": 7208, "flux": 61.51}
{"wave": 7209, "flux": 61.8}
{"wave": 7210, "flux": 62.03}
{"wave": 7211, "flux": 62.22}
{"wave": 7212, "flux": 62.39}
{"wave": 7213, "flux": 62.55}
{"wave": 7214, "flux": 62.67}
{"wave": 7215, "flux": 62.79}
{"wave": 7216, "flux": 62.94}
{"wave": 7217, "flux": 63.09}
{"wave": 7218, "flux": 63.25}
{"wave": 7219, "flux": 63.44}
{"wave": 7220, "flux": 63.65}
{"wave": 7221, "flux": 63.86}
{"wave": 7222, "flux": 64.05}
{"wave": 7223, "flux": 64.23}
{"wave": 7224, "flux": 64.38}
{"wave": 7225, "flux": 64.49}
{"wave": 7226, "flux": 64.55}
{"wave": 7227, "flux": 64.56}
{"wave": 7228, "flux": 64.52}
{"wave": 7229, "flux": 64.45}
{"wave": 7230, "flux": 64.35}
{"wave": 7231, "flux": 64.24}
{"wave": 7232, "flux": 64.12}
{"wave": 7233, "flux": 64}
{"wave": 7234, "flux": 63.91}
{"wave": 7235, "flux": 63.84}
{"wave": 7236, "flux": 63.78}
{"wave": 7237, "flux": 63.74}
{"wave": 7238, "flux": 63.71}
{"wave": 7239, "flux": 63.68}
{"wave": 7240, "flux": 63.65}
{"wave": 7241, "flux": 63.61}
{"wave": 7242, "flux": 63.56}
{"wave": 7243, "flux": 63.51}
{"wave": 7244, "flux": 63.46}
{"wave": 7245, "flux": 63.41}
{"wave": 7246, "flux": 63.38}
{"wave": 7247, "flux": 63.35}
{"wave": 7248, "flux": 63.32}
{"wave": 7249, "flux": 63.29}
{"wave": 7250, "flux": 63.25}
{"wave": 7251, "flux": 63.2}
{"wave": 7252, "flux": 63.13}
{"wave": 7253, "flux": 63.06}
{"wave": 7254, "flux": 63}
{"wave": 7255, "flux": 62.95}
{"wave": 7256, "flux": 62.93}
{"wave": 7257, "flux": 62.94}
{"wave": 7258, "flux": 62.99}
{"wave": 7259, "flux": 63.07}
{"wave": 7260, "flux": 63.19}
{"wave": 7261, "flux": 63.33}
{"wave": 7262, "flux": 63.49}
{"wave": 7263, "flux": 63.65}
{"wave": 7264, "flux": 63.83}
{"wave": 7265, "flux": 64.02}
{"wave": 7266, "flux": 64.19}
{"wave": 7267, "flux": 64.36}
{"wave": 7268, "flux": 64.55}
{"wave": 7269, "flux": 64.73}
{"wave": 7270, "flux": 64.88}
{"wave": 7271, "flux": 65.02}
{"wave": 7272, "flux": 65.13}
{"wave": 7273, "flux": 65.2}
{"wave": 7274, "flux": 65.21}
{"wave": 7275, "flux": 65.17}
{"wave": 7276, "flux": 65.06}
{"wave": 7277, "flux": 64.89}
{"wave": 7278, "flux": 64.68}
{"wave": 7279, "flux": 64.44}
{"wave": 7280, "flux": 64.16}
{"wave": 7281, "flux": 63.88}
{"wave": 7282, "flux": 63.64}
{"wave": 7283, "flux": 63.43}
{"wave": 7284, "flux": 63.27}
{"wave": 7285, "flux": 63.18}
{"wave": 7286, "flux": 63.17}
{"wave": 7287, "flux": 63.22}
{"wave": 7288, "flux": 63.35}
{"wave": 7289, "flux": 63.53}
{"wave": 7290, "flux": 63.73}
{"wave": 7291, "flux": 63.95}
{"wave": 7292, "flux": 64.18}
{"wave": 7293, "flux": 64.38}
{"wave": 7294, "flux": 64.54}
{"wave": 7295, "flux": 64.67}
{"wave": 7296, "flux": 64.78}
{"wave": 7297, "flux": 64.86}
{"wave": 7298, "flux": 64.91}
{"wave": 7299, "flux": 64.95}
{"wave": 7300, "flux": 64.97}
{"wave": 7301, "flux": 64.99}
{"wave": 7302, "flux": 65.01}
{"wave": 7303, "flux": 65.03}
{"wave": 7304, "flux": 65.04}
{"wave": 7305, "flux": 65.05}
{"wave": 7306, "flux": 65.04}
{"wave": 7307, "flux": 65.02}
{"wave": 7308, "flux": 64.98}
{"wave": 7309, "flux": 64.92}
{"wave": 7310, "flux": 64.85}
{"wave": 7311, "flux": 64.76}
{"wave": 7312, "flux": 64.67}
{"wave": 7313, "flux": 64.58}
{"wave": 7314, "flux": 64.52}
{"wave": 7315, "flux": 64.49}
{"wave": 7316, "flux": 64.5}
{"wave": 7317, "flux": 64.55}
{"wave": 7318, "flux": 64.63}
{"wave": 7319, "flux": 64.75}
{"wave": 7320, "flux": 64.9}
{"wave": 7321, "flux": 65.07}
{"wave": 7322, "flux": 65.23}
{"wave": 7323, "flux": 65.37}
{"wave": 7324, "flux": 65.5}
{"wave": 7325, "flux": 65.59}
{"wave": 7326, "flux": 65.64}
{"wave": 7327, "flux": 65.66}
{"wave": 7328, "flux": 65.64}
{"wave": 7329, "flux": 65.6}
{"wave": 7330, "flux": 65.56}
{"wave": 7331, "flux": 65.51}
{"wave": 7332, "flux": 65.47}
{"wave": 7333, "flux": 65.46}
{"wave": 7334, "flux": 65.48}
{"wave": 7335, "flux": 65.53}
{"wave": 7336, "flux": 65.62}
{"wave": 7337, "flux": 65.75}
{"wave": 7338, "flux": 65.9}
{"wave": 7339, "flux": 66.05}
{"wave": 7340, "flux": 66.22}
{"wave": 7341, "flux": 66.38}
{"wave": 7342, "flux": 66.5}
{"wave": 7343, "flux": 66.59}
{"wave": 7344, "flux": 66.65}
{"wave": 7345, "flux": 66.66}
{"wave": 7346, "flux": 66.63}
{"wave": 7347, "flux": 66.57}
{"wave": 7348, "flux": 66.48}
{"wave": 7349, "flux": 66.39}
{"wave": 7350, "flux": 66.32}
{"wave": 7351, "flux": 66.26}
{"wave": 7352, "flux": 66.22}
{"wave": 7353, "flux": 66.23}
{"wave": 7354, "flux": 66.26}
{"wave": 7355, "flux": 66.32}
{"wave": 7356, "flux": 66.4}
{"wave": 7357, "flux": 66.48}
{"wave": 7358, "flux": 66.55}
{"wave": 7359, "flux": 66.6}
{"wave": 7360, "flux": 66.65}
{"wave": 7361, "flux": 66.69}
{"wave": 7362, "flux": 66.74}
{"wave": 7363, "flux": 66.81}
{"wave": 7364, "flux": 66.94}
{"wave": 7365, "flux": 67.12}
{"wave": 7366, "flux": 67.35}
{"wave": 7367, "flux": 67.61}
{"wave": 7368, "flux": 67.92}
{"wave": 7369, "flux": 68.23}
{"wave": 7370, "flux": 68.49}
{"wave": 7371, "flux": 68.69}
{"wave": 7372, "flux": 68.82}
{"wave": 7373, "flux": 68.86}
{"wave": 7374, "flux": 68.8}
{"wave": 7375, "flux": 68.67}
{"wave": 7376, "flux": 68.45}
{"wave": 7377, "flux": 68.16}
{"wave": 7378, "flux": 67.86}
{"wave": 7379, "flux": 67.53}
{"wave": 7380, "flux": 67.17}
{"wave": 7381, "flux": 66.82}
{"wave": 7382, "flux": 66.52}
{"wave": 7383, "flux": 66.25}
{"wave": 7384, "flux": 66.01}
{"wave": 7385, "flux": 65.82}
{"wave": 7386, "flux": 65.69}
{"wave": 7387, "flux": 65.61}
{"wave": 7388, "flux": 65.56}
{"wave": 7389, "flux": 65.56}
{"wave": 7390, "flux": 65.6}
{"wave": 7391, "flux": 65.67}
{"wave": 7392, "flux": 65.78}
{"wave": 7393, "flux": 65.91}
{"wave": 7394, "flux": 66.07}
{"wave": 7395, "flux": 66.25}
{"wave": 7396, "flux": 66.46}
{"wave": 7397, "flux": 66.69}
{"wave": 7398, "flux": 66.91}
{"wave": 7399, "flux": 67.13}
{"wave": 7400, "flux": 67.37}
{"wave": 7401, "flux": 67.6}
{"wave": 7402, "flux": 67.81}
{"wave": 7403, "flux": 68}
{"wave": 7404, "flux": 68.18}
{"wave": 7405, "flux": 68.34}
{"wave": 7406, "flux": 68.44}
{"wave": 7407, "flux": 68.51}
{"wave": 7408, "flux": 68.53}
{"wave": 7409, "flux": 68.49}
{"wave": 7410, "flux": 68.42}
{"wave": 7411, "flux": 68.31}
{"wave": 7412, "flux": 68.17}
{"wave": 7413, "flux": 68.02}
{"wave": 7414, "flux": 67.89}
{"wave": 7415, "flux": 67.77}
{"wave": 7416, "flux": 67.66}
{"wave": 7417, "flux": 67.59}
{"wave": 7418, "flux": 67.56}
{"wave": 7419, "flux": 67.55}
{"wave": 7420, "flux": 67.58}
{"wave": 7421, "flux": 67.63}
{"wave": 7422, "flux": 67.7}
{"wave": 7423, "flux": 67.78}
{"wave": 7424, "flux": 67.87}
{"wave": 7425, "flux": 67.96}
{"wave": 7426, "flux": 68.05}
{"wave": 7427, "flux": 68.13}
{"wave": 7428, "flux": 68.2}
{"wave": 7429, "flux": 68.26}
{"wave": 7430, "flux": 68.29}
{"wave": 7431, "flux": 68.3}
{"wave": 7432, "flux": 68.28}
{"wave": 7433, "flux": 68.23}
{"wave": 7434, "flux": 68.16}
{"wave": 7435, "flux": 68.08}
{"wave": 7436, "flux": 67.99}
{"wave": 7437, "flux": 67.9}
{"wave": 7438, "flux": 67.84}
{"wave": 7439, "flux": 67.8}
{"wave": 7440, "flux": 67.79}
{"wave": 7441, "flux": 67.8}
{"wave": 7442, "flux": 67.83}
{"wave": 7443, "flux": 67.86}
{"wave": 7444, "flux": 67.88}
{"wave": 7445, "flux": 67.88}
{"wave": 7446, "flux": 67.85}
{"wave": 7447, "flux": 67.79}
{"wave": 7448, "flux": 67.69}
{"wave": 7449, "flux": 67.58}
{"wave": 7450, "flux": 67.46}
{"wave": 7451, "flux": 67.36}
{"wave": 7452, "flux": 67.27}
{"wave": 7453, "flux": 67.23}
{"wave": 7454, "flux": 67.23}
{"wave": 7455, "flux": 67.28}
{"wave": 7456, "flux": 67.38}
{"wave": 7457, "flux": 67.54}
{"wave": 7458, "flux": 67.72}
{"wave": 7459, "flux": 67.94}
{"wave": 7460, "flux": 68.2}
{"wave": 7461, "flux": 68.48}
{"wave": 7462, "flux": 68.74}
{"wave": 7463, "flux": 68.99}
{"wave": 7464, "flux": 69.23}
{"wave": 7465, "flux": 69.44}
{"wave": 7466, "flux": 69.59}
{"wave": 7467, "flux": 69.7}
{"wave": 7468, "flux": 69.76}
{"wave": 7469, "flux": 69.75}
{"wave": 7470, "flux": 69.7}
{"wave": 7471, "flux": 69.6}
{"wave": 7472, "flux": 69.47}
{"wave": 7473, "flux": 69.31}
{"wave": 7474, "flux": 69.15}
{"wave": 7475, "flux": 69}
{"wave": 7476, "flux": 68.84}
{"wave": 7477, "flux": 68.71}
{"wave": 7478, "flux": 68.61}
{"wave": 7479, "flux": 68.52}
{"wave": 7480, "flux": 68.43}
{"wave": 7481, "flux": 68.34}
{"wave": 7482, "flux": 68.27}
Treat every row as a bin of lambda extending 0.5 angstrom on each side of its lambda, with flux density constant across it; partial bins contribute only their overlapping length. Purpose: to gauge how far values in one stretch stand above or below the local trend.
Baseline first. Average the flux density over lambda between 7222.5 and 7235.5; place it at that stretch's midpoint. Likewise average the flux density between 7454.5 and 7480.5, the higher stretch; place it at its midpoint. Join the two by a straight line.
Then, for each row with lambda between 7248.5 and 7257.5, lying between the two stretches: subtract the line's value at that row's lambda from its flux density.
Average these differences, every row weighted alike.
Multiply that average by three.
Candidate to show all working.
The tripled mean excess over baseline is -5.0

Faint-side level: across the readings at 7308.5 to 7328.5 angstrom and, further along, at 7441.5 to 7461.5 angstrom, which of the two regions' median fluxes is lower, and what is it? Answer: 64.9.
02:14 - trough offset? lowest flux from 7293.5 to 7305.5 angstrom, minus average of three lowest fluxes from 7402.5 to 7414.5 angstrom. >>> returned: -3.4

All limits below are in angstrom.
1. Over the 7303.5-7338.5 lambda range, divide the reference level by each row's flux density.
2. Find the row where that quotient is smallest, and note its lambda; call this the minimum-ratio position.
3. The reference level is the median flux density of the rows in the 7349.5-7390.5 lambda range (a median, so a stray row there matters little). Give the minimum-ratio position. 7338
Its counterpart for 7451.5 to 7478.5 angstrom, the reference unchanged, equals 7468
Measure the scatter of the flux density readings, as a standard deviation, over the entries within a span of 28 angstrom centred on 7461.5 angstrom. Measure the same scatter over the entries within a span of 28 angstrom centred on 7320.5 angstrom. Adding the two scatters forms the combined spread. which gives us 1.4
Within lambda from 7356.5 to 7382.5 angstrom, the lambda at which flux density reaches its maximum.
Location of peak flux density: 7373 angstrom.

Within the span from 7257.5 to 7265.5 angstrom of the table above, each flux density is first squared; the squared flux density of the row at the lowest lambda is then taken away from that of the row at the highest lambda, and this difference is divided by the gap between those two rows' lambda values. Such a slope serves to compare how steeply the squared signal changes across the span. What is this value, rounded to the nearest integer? 19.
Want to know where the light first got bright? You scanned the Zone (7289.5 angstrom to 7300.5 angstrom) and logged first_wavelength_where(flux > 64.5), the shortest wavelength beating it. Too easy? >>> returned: 7294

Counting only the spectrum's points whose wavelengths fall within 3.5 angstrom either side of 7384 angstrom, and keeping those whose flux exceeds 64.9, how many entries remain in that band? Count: 7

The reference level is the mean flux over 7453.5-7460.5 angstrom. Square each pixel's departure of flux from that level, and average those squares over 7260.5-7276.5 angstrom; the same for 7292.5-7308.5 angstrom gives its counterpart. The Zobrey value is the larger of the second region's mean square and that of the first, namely 10.2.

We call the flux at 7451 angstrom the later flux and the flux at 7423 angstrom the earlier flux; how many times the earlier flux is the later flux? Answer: 0.99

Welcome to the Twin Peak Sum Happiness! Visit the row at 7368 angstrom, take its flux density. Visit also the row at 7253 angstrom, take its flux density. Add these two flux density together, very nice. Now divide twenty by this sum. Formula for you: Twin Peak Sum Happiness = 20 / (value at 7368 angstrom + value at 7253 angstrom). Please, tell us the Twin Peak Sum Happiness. 0.153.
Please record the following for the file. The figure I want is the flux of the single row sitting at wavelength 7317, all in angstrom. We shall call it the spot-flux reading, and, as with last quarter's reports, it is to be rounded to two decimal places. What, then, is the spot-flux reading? 64.55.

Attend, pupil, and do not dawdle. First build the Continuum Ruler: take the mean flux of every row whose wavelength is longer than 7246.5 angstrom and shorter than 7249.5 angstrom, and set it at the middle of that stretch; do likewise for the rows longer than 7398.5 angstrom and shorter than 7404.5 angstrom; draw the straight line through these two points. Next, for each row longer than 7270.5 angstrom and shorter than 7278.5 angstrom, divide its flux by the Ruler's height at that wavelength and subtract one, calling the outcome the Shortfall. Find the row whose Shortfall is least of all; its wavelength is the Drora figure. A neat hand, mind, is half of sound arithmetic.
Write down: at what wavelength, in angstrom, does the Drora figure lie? 7278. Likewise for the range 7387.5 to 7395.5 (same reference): 7389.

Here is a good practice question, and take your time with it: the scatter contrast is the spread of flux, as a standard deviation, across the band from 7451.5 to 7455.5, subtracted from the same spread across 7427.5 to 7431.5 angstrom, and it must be 0.02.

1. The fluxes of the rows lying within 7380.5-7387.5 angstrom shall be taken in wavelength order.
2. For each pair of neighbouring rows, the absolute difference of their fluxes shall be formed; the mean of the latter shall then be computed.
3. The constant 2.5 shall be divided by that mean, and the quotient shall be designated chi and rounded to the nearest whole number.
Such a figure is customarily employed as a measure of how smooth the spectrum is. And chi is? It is 12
